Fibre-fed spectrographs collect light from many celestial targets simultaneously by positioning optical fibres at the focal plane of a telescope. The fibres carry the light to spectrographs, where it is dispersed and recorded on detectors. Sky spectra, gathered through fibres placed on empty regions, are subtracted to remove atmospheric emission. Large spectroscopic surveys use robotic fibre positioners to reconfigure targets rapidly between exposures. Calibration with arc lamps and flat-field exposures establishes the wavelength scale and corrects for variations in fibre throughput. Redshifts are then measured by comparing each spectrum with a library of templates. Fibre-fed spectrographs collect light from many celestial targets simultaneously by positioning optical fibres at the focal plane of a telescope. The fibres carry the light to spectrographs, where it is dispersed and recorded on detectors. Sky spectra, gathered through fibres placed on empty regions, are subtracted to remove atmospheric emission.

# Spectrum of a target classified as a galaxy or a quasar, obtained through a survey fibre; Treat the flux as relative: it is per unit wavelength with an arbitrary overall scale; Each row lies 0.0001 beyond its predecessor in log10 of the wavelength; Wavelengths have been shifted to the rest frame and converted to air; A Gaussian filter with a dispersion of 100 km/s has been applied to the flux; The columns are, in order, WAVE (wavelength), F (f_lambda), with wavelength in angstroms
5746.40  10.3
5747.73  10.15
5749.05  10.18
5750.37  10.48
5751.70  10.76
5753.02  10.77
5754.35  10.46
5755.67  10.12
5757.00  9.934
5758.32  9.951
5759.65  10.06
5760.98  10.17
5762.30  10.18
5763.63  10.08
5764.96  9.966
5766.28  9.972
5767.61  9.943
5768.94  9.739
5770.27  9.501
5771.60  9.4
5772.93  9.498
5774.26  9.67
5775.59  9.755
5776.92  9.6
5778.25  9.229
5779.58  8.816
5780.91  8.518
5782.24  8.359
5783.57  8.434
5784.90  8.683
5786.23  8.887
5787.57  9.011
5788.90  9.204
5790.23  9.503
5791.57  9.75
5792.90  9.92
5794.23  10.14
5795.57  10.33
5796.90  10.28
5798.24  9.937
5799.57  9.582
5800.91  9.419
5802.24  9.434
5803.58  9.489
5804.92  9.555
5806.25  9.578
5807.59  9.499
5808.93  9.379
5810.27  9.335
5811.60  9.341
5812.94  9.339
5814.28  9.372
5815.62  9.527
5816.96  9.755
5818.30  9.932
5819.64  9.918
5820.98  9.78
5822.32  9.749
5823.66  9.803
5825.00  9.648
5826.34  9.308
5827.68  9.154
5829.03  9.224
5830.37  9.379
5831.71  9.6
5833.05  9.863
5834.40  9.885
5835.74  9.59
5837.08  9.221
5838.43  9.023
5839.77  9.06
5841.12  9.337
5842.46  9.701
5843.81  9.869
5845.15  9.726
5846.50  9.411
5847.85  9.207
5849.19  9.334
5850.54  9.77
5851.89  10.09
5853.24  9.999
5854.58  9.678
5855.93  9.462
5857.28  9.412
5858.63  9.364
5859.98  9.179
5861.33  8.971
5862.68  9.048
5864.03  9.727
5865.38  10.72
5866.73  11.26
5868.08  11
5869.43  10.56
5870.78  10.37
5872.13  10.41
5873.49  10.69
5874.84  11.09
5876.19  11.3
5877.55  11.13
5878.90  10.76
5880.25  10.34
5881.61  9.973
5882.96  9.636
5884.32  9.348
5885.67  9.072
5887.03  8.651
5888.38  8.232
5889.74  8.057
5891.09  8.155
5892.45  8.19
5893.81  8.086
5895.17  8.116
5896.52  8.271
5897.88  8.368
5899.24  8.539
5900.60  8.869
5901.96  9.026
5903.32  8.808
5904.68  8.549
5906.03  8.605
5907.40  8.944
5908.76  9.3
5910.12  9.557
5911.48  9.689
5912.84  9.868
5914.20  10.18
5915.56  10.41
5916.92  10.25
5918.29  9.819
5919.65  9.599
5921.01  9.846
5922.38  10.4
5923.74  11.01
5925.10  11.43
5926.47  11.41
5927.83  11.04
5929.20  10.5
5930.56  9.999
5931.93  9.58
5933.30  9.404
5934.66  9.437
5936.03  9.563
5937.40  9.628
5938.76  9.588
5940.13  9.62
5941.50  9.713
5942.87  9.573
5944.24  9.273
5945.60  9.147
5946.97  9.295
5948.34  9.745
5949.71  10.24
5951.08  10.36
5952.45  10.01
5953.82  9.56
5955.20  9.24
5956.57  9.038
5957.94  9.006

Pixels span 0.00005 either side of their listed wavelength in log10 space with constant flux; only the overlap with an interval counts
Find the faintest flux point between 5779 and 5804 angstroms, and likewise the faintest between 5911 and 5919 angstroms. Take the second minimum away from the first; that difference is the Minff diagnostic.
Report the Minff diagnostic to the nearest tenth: -1.3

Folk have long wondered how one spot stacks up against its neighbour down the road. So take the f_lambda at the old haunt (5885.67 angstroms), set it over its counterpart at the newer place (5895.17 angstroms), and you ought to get 1.12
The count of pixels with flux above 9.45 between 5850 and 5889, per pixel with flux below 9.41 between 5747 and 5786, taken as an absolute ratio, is 2.9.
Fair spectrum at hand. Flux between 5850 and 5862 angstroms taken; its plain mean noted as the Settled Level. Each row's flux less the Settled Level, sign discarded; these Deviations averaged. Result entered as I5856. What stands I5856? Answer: 0.30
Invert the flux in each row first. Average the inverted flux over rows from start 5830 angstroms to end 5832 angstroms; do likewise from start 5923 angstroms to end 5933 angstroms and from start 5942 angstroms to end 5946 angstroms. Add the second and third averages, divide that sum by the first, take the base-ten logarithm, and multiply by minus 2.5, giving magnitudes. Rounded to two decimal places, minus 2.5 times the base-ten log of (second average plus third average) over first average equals -0.70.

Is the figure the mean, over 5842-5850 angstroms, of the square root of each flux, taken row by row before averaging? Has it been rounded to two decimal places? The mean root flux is 3.09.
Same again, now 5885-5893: 2.90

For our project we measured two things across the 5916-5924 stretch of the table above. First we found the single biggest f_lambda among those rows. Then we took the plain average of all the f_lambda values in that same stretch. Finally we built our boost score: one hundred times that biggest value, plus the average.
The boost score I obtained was 1111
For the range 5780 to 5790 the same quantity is 929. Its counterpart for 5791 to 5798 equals 1043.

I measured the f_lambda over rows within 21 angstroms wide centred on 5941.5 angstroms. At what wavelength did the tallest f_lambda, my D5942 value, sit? 5951.08 angstroms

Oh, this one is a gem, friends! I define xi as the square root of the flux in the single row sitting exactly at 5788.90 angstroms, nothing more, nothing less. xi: 3.03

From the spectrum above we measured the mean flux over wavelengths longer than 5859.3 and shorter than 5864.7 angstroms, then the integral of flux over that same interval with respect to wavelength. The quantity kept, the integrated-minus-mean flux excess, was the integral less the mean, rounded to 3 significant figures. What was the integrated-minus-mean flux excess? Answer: 40.6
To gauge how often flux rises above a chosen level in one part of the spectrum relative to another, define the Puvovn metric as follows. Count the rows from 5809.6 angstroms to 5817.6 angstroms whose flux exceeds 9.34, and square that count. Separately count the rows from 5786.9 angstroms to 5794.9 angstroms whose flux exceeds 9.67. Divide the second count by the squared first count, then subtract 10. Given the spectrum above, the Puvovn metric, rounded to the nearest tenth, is -9.8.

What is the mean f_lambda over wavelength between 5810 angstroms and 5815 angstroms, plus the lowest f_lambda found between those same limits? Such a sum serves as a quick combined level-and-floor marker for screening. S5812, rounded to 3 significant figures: 18.7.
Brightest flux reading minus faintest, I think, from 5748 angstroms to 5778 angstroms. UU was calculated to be 1.4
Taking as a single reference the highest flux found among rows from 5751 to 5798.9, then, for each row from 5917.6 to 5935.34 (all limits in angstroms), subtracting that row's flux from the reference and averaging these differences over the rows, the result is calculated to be 0.5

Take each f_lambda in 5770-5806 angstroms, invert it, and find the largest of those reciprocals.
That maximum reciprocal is 0.120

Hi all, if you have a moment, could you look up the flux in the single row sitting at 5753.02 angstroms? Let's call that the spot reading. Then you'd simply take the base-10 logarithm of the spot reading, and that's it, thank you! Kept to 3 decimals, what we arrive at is 1.032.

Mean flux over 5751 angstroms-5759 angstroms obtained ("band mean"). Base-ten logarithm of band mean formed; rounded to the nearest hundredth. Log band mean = 1.01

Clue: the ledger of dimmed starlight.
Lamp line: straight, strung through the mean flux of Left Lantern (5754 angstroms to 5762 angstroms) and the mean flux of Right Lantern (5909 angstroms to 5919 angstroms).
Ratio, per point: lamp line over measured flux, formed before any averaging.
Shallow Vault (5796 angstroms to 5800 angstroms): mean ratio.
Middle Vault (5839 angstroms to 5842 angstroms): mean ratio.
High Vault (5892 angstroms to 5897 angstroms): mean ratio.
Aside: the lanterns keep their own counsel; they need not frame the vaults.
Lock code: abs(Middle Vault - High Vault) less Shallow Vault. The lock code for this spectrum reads -0.88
